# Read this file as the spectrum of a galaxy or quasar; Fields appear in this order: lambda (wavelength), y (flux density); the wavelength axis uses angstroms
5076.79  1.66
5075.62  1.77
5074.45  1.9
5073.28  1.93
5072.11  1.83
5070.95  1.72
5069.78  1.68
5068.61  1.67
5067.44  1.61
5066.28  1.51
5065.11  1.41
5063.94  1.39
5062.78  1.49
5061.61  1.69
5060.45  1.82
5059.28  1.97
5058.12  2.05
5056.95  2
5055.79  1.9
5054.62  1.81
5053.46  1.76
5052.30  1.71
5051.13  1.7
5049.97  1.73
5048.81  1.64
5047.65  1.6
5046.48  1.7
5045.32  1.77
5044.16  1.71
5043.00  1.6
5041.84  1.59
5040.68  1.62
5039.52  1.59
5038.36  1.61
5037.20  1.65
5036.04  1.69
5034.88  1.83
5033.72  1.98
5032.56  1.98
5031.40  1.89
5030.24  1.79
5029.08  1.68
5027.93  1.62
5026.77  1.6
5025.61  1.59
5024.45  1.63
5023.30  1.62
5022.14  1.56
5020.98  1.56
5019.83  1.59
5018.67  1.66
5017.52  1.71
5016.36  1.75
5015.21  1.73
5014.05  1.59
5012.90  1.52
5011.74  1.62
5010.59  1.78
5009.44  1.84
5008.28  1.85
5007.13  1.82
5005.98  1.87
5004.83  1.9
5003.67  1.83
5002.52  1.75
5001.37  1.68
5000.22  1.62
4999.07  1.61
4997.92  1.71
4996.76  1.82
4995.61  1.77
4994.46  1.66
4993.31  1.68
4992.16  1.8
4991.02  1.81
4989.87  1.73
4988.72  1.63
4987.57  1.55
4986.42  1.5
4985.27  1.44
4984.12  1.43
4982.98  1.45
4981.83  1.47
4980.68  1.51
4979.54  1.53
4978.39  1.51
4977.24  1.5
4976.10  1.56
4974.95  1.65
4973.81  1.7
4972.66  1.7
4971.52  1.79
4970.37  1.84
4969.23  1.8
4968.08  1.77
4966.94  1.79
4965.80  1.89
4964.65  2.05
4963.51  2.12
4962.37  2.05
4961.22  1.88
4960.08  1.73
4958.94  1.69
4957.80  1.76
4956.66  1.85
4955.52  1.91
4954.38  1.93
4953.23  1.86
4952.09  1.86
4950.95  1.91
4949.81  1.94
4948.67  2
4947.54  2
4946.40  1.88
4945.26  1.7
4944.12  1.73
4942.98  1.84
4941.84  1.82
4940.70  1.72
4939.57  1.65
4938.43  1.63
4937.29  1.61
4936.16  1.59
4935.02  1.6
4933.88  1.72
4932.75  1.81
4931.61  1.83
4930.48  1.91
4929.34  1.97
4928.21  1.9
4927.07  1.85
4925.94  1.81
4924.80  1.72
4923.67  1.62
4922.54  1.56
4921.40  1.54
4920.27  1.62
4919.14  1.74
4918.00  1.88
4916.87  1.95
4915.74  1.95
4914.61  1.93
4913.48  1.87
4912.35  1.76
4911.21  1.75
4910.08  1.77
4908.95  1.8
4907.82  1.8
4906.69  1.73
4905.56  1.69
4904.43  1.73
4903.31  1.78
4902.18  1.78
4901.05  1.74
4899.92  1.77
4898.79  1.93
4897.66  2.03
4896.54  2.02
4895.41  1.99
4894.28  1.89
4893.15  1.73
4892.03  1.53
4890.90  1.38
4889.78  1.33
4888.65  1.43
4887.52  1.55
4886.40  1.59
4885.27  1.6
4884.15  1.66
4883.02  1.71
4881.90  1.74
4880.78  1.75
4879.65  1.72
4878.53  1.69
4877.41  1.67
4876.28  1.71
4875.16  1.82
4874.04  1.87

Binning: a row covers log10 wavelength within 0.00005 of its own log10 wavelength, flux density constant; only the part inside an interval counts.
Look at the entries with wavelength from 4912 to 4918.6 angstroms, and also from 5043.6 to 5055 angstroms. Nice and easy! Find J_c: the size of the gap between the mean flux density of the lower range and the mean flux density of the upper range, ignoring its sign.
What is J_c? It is 0.18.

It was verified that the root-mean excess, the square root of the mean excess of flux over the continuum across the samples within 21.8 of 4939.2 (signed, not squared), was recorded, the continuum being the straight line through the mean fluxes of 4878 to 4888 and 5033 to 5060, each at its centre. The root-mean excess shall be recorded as 0.29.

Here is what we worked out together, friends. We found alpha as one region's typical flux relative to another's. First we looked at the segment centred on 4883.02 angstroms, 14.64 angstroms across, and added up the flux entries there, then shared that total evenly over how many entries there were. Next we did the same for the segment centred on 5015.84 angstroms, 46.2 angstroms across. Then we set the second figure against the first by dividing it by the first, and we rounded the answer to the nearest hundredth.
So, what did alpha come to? 1.05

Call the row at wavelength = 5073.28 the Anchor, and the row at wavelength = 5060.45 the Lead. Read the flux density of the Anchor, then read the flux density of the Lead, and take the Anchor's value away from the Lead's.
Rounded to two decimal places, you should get -0.11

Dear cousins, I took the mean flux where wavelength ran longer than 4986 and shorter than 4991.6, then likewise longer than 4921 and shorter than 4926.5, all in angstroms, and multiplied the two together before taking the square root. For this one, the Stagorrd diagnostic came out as 1.65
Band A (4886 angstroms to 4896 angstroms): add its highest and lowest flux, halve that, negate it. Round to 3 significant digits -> -1.66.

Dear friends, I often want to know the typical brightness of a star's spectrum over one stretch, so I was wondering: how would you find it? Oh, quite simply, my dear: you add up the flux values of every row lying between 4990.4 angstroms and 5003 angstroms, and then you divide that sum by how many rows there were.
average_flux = 1.72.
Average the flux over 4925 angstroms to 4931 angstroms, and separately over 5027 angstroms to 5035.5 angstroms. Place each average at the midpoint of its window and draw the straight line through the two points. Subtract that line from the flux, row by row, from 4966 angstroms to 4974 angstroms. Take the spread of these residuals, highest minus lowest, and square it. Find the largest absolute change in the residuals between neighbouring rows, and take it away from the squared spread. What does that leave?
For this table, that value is -0.070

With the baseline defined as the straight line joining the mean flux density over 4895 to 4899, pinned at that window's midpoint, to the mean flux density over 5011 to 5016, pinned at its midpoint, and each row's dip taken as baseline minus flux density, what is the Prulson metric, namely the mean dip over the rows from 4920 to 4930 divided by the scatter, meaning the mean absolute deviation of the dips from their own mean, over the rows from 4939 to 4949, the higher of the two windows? 1.6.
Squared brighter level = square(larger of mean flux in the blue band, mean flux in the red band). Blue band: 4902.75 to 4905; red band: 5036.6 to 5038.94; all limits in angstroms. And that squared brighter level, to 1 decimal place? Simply 3.1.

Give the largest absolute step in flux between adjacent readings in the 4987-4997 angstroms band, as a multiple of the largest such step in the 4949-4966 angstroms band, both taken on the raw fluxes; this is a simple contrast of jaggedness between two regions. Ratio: 0.71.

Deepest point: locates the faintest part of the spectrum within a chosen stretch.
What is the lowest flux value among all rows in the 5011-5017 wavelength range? 1.52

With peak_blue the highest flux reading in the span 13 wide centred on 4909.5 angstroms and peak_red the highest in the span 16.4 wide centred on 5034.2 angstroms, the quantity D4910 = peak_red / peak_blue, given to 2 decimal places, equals 1.02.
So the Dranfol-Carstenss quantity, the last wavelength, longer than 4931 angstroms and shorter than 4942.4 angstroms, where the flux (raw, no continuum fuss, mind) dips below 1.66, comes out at 4939.57 angstroms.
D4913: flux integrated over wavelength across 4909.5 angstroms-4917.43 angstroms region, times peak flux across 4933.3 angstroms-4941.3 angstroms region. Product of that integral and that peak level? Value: 25.3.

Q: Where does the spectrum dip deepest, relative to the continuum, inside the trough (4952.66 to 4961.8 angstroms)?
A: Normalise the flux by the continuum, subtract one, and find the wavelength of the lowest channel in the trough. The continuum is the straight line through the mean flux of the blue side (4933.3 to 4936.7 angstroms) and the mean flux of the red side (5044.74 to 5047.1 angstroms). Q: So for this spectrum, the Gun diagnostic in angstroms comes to 4958.94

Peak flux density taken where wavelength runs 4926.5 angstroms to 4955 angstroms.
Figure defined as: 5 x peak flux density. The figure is 10.0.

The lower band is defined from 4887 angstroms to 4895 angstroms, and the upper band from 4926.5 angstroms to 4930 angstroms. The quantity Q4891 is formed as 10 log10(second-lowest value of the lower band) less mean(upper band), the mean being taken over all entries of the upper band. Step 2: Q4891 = -0.51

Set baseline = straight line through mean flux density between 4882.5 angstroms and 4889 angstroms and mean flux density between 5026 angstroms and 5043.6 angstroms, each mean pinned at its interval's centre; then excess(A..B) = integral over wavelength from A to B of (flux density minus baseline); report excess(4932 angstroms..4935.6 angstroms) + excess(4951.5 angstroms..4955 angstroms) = 1.1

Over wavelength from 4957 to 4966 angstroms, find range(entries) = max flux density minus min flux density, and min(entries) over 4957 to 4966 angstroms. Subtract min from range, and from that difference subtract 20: -21.3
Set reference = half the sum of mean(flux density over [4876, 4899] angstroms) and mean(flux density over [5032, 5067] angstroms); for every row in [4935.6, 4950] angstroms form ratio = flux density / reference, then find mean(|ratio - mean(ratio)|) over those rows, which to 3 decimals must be 0.073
